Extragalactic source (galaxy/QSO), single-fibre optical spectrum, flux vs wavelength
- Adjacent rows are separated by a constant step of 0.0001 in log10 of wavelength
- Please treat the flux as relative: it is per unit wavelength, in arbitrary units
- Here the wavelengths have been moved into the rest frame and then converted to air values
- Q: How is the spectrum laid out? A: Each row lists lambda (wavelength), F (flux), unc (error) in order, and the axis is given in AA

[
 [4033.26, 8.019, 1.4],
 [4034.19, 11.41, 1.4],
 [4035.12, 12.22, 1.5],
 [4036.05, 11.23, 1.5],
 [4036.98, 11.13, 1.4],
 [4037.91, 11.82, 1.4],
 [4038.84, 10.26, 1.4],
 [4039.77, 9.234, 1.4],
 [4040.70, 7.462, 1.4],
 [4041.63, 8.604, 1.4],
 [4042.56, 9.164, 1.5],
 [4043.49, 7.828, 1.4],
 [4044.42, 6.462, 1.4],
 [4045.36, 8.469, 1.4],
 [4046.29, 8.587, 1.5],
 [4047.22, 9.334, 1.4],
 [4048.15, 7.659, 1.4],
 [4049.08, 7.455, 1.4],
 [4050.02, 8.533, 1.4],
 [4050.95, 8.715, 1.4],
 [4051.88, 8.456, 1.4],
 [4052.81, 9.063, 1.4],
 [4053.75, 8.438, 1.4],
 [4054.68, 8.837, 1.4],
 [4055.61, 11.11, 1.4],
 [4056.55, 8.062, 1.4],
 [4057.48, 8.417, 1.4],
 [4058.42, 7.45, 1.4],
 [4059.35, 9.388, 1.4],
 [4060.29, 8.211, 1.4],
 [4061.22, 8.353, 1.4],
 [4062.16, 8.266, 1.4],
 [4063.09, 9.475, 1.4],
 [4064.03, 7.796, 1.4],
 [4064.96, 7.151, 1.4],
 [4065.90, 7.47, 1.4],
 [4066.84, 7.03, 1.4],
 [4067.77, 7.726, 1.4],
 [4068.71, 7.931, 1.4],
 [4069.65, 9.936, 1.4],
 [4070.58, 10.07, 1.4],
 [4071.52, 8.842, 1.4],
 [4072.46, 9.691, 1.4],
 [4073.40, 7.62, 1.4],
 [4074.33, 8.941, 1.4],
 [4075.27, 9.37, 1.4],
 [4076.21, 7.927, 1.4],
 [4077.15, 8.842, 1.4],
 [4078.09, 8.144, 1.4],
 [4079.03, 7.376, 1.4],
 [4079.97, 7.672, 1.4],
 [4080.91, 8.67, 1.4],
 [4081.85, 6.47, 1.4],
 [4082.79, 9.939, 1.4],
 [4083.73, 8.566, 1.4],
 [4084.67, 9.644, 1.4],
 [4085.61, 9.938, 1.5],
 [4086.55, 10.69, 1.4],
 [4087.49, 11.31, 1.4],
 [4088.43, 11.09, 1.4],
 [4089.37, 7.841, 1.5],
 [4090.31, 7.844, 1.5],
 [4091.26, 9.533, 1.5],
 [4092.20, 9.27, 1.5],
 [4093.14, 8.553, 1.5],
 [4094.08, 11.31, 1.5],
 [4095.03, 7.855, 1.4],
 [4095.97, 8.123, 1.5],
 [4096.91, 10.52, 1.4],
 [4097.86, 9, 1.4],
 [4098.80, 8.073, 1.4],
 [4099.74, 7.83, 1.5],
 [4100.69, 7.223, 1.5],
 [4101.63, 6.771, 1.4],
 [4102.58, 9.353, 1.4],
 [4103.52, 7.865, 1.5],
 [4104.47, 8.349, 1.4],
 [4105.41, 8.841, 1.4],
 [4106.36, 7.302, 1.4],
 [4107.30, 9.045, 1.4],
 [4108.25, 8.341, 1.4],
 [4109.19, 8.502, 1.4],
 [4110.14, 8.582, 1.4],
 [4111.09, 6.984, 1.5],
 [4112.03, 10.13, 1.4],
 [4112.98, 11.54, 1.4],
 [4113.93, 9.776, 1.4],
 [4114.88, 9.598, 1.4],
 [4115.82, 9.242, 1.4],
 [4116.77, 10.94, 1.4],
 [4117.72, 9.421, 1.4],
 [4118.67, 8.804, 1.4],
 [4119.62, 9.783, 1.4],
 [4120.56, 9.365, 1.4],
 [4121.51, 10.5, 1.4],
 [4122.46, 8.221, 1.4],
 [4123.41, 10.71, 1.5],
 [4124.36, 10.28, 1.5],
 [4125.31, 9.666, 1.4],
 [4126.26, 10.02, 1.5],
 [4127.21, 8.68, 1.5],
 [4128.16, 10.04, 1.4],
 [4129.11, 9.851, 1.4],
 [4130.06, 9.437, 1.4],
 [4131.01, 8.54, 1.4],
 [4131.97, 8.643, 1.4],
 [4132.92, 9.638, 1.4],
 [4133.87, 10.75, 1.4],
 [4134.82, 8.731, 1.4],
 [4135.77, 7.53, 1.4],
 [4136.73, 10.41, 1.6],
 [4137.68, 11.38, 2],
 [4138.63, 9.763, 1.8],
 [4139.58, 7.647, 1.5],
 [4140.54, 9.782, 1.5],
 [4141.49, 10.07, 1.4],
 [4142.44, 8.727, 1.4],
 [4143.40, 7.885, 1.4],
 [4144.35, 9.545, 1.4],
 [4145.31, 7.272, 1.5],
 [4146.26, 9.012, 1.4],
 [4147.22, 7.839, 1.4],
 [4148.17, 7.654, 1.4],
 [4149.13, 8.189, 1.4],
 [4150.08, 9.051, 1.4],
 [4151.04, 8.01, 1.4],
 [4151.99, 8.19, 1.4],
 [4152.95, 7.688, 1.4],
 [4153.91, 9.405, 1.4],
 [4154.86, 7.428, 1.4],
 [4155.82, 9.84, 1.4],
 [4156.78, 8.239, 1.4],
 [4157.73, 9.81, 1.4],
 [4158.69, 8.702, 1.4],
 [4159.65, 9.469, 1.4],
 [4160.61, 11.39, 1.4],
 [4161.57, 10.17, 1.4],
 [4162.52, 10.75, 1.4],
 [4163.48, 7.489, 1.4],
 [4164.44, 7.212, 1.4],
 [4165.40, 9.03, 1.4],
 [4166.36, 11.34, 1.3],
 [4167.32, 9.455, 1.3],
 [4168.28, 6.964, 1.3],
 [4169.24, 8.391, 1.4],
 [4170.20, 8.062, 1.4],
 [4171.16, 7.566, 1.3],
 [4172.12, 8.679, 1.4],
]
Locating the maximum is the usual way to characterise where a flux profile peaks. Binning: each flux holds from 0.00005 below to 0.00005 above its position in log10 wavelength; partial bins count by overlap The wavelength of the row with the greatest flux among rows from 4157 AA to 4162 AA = 4160.61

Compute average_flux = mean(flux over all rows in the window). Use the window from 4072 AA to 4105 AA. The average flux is 8.78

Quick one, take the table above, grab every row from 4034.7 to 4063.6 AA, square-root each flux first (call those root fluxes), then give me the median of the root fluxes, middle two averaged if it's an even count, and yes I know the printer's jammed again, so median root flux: 2.93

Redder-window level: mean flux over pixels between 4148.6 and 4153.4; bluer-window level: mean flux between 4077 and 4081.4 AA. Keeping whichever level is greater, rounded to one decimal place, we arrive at 8.2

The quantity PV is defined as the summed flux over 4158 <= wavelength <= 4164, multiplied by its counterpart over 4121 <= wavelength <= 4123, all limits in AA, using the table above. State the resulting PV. 1085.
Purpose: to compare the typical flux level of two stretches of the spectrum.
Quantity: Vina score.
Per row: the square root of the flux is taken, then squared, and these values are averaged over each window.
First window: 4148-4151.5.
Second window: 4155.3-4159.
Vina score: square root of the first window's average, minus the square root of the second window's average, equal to -0.16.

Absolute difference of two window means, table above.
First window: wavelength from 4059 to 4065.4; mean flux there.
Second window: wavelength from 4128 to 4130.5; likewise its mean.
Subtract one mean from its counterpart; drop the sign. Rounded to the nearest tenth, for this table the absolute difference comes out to 1.4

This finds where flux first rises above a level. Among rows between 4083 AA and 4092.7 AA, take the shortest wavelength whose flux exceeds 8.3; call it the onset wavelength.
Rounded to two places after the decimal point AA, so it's 4083.73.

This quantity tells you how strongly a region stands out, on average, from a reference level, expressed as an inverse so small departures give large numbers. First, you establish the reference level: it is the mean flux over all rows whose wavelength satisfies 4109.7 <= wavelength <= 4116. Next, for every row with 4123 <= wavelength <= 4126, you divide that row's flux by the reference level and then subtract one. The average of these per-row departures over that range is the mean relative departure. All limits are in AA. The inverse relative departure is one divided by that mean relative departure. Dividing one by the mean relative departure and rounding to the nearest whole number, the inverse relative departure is 12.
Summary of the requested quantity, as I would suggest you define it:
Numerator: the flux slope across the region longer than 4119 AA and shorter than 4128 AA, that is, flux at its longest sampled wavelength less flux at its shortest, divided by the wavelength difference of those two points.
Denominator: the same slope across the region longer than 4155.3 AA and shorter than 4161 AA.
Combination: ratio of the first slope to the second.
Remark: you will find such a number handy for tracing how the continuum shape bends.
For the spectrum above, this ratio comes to -0.4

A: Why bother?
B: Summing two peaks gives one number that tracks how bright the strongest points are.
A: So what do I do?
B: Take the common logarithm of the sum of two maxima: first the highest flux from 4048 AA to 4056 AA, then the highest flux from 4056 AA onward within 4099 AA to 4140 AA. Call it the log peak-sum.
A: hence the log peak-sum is 1.36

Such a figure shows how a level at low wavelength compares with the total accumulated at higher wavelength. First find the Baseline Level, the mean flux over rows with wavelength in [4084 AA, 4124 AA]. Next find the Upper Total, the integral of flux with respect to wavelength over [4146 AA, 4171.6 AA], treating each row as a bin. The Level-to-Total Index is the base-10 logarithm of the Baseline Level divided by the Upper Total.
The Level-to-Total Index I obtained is -1.39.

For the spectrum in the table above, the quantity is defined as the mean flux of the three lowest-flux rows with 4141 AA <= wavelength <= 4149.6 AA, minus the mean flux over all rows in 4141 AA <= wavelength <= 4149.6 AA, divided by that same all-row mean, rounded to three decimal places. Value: -0.104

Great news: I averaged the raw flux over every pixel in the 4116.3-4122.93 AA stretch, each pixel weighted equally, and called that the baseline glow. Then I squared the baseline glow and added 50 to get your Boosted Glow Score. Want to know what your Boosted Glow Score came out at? 142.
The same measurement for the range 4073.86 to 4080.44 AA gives 119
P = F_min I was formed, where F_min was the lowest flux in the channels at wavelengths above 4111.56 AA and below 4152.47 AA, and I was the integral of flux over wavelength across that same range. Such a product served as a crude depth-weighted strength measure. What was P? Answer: 2769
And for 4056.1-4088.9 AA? 1841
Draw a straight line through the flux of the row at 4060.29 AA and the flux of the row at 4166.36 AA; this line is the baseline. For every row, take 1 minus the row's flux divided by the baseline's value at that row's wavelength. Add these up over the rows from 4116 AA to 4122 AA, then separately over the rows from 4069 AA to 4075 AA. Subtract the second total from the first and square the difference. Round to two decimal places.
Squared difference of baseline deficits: 0.28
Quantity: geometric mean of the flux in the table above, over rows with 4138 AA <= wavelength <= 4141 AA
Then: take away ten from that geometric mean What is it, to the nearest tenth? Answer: -1.0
